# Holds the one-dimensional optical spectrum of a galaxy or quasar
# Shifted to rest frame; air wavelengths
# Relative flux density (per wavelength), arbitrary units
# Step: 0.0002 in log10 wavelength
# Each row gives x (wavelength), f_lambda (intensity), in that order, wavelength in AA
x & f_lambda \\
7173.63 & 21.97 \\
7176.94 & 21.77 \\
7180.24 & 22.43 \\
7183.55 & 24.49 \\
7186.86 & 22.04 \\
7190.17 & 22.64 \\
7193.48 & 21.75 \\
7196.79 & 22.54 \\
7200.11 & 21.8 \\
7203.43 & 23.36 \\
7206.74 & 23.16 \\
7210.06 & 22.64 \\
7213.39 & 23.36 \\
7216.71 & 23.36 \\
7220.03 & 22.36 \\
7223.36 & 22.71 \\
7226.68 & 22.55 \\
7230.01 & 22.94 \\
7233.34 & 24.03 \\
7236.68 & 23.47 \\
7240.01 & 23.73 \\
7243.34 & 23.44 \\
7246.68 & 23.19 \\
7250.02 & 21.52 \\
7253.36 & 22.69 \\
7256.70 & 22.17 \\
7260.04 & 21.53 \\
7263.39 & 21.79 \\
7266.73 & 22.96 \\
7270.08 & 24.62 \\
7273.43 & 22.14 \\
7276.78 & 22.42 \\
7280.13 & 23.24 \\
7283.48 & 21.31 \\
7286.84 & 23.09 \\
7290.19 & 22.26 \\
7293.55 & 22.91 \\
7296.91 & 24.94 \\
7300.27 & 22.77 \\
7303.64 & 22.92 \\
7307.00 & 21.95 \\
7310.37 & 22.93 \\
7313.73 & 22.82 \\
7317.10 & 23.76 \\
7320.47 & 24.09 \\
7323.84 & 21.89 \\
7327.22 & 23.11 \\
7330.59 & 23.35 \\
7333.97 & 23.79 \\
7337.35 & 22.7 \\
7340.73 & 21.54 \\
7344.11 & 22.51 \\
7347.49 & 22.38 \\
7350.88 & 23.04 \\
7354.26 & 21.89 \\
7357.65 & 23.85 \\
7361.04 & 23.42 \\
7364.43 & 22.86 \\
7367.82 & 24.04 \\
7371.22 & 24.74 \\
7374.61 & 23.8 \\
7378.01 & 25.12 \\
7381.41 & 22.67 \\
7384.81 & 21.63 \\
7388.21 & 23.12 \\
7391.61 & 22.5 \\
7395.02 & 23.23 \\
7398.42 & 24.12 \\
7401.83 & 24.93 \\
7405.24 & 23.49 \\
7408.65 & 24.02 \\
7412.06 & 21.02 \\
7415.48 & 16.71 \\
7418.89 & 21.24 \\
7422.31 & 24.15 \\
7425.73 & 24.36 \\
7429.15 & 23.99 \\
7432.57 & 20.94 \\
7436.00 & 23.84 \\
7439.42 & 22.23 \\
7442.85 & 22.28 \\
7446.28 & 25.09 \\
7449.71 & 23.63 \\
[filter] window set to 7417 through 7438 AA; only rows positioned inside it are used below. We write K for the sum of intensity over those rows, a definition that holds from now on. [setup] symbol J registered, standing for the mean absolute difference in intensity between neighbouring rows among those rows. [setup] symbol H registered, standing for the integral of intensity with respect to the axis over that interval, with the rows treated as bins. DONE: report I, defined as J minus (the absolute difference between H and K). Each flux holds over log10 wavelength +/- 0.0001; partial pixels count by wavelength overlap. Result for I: -343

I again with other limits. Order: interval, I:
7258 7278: -315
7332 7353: -339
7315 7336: -349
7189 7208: -292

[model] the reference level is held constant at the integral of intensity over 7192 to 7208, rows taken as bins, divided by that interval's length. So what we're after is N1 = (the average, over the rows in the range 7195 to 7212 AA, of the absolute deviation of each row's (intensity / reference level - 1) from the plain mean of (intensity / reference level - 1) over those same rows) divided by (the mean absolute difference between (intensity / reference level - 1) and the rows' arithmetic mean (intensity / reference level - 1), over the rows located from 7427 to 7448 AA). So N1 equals 0.4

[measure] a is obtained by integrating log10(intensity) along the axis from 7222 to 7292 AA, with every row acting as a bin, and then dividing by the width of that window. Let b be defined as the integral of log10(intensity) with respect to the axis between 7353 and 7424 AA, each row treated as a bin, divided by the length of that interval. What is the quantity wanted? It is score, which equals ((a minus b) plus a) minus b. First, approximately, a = 1.36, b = 1.36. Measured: -0.006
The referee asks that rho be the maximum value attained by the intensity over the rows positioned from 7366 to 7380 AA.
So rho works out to 25.12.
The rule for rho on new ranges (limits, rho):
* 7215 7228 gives 23.36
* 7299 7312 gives 22.93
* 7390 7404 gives 24.93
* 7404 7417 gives 24.02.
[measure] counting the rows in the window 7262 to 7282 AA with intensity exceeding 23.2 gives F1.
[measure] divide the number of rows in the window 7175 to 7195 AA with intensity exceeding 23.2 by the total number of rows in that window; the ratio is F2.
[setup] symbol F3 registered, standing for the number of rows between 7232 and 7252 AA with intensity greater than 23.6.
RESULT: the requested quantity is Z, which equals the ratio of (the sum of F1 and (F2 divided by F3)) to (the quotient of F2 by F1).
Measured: 25.0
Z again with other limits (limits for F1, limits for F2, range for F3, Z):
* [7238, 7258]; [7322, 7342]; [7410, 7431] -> 12.7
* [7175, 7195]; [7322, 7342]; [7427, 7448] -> 3.3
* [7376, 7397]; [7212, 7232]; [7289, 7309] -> 14.0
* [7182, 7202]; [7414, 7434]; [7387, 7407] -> 2.5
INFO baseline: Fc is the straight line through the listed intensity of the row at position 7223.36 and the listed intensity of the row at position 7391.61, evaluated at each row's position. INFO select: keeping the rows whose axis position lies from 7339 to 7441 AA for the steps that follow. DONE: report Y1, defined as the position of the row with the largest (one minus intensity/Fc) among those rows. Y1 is 7415.48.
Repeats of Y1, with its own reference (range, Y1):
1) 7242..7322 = 7283.48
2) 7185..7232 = 7193.48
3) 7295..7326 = 7323.84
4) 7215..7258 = 7250.02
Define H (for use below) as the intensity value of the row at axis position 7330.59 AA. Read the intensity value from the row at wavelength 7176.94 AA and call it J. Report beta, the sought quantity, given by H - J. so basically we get 1.6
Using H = 23.35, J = 21.77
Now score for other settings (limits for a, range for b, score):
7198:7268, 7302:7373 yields -0.009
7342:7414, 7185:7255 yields 0.014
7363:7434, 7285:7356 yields 0.002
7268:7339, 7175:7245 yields 0.004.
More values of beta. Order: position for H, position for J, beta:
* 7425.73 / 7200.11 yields 2.6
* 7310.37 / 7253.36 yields 0.2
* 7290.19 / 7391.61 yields -0.2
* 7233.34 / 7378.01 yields -1.1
